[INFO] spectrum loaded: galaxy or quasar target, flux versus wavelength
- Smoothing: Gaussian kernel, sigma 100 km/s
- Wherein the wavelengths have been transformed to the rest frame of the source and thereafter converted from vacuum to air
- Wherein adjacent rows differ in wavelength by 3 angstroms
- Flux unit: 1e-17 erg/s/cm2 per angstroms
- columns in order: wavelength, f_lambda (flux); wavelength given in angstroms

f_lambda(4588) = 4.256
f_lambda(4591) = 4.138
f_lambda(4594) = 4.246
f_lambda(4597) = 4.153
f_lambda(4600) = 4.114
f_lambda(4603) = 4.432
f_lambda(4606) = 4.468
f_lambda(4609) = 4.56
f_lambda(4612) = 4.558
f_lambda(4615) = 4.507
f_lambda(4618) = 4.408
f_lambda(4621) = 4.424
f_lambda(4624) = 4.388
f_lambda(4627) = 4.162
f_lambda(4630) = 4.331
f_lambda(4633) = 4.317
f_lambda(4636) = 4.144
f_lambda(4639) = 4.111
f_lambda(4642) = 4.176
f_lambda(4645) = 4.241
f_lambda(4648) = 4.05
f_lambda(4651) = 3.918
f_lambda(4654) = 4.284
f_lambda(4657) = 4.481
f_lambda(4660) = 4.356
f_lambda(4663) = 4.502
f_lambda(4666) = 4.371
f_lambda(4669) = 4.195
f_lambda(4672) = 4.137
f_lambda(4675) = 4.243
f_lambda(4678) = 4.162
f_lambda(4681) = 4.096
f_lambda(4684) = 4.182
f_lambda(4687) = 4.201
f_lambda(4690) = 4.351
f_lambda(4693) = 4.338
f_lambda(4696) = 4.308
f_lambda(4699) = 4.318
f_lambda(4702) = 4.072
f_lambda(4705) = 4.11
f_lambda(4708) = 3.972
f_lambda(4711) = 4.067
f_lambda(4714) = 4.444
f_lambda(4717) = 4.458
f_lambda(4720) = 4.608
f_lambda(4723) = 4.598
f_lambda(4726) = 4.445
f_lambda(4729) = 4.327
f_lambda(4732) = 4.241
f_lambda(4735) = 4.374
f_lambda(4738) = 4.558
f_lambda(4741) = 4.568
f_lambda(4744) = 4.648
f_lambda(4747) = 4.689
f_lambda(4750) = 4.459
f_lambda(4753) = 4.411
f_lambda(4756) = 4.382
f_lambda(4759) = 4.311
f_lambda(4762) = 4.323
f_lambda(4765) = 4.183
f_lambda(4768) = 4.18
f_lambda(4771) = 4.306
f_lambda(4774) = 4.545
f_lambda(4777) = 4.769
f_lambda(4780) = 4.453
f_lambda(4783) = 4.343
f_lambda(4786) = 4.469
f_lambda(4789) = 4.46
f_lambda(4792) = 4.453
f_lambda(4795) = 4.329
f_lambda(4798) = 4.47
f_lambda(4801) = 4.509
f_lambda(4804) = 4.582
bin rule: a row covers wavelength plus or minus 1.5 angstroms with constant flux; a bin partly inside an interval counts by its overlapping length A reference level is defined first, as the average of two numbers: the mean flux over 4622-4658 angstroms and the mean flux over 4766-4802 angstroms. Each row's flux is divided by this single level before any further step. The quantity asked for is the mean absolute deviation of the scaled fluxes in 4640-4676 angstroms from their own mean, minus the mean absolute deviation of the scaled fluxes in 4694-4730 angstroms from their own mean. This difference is -0.010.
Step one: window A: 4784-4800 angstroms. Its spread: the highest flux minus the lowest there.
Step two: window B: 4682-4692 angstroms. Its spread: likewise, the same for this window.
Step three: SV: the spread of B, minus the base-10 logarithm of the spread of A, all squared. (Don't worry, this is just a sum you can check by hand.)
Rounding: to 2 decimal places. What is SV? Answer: 1.04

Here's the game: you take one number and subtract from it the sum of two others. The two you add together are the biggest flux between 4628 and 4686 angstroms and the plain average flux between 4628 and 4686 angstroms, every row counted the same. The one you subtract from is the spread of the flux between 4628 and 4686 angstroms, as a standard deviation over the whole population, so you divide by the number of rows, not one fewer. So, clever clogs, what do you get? -8.59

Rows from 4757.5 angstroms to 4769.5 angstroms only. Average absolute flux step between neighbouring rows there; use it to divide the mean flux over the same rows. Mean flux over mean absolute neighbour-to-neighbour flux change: 82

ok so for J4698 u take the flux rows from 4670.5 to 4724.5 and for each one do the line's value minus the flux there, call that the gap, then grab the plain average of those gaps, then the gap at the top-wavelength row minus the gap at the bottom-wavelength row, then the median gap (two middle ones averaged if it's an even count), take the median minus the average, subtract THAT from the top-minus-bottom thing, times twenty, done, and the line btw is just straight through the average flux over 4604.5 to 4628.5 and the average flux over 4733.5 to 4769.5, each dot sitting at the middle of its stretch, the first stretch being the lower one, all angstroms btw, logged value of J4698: -10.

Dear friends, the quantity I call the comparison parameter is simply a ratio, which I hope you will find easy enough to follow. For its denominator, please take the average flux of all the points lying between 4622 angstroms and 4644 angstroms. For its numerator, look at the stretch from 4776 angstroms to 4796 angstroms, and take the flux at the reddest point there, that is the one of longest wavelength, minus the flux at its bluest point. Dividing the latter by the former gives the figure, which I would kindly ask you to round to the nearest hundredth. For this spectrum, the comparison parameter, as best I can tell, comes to -0.10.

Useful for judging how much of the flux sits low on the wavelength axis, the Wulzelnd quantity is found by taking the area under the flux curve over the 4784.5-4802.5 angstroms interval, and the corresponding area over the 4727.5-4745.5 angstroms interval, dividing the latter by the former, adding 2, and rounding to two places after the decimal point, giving 3.00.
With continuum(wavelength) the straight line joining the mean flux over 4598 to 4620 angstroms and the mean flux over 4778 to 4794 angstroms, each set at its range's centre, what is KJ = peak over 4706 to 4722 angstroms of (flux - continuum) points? 0.17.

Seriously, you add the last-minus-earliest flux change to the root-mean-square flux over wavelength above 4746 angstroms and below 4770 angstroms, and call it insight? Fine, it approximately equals 3.9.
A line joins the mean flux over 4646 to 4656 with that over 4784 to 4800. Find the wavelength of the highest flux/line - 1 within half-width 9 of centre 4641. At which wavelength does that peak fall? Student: 4633 angstroms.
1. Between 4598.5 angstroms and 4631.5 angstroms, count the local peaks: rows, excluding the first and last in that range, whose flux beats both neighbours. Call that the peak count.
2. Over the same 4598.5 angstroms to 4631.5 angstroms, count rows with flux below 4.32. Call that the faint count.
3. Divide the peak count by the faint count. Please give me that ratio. 1.0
